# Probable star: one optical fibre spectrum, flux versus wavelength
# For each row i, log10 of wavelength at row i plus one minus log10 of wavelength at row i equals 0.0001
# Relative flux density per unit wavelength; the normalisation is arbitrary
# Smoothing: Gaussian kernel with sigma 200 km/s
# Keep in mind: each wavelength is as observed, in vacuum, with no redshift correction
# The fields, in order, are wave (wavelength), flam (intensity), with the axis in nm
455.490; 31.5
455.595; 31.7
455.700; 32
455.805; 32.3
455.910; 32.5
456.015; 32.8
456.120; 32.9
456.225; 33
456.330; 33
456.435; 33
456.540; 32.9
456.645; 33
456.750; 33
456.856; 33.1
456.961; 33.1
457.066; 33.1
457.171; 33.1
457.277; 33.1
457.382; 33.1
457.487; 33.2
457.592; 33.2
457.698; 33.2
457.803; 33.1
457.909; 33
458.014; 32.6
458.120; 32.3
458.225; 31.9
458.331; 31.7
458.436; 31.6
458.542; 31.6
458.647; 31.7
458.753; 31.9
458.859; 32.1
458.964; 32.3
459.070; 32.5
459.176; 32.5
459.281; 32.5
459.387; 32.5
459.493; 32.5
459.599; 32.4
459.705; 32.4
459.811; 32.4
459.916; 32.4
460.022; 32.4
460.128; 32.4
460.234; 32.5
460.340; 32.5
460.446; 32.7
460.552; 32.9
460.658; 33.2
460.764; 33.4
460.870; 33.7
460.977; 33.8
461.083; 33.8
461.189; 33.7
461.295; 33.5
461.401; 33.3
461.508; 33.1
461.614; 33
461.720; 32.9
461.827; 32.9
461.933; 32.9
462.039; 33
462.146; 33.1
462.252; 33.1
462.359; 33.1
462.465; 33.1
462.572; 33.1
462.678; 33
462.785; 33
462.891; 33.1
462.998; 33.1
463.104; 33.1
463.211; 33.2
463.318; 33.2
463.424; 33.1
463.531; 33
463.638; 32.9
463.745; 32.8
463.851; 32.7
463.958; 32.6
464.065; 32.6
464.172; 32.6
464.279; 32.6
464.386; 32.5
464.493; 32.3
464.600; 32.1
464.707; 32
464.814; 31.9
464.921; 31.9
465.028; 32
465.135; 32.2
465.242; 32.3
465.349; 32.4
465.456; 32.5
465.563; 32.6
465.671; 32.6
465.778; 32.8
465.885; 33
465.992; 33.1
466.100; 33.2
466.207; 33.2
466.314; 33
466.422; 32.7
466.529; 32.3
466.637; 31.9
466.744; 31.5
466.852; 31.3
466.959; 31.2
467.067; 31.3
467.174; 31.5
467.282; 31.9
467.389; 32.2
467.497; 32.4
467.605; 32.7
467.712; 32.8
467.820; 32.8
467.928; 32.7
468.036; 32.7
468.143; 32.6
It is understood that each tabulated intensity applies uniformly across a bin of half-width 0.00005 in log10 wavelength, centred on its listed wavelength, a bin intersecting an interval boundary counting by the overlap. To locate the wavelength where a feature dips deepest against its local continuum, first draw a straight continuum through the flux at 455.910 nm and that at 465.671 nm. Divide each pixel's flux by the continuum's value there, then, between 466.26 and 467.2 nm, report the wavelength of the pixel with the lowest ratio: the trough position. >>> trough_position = 466.959 nm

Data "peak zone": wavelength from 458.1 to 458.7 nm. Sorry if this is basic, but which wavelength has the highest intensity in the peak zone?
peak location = 458.120 nm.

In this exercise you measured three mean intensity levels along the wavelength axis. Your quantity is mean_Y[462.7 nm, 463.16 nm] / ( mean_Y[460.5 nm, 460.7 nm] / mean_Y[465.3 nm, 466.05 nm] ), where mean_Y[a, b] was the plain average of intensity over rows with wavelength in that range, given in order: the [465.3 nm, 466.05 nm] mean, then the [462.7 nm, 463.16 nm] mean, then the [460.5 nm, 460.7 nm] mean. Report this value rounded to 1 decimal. 32.7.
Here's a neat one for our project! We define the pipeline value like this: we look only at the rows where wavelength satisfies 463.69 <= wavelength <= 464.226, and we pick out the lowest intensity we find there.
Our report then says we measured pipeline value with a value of 32.6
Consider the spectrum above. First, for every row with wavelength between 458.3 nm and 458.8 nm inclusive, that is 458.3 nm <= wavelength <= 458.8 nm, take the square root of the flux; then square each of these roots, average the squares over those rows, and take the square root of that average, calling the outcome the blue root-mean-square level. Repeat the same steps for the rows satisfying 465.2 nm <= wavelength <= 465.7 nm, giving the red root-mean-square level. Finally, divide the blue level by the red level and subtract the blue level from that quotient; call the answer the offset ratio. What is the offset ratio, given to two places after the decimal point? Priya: -4.64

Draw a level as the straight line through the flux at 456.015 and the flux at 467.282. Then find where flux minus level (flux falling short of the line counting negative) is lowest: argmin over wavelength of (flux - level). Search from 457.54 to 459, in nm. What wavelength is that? 458.436 nm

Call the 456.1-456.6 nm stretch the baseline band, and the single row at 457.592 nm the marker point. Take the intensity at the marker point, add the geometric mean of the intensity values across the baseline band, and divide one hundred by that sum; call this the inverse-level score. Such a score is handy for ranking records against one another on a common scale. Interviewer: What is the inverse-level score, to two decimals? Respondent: 1.51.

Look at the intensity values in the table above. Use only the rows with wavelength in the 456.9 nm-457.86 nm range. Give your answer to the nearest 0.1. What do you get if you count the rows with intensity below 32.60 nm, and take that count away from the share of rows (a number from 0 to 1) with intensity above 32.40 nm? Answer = 1.0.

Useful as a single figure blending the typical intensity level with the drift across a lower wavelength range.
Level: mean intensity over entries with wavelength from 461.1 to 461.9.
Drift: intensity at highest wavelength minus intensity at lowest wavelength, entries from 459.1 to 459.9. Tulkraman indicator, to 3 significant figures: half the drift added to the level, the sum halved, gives 16.6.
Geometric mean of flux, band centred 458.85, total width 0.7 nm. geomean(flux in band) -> 32.1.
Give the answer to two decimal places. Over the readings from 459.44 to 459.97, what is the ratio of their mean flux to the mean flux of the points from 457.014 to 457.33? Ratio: 0.98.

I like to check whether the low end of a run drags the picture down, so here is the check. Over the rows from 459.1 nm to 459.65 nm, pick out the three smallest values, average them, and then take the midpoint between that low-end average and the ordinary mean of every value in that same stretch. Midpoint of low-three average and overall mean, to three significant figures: 32.5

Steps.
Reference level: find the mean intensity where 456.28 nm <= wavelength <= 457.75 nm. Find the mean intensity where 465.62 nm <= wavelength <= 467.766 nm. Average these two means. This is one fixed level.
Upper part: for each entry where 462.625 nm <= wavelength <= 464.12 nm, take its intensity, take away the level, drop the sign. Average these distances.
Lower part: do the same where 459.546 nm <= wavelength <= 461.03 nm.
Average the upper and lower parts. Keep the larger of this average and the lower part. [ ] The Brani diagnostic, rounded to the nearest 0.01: 0.41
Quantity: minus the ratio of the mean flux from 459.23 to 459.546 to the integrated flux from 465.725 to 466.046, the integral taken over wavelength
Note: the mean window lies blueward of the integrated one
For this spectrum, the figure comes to -3.06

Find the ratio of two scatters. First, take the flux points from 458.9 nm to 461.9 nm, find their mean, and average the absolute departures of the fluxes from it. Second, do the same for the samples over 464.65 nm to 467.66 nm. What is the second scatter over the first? 1.1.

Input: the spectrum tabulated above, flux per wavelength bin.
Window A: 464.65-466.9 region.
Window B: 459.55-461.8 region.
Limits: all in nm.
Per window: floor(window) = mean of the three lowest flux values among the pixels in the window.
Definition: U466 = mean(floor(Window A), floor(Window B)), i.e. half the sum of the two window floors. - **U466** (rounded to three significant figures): 32.0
